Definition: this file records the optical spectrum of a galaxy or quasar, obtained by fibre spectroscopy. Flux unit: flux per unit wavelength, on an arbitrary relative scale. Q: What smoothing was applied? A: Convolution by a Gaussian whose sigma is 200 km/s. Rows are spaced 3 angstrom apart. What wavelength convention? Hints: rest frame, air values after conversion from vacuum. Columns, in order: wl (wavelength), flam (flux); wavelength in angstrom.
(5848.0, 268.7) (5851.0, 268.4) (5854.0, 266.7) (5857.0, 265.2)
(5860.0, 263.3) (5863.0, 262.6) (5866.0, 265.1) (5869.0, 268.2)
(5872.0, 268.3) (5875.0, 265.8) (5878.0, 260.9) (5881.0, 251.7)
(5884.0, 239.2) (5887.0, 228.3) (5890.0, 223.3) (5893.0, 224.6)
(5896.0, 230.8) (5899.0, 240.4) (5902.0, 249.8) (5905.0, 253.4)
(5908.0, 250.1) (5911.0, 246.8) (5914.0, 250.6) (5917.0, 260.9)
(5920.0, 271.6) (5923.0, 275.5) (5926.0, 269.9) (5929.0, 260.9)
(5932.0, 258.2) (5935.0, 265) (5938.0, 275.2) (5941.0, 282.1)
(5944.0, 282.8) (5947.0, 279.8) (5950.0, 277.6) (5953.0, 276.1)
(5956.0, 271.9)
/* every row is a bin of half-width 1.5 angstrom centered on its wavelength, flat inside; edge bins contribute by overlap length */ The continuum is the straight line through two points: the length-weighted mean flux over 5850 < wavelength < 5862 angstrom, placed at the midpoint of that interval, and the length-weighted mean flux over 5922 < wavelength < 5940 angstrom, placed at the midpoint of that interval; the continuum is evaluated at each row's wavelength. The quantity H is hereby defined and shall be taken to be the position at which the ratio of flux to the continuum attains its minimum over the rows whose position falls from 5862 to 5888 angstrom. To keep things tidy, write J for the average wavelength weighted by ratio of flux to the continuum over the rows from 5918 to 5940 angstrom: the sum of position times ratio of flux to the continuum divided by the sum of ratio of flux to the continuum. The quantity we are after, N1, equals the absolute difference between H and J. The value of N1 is 42.0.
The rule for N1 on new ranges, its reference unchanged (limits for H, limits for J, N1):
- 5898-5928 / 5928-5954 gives 42.2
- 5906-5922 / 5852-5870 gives 49.5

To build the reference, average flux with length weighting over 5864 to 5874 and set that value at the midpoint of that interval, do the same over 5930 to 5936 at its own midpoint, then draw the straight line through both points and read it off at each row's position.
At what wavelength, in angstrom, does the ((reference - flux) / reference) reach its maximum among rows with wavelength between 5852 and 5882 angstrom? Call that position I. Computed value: 5881.0 angstrom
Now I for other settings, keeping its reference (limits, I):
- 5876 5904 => 5890.0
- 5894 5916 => 5896.0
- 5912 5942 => 5914.0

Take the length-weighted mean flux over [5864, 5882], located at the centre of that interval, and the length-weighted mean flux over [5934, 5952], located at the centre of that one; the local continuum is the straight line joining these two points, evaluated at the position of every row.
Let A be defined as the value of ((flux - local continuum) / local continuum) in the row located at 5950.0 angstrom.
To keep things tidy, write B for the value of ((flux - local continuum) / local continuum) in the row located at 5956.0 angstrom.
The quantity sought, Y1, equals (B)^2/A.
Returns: -0.20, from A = 0.00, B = -0.029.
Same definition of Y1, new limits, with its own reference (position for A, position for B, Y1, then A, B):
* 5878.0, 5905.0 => -0.27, -0.01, -0.061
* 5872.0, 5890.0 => 1.45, 0.02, -0.164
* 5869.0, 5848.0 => 0.07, 0.02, 0.039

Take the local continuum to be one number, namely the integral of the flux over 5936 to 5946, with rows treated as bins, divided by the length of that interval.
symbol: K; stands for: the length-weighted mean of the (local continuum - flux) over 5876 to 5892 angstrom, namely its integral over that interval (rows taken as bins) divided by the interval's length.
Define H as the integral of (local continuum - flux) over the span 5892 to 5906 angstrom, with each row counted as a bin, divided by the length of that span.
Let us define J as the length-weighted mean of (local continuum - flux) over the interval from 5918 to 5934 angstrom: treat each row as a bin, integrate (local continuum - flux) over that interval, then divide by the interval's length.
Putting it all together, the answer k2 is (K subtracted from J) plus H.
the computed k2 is 13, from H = 39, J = 12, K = 38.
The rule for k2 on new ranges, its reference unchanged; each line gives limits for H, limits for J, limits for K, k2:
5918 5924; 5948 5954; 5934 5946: 7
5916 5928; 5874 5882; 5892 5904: -12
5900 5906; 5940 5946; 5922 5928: 18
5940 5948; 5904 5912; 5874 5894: -11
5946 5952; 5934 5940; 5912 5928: -6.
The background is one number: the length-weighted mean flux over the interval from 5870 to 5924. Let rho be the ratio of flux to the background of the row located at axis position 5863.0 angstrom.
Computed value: 1.05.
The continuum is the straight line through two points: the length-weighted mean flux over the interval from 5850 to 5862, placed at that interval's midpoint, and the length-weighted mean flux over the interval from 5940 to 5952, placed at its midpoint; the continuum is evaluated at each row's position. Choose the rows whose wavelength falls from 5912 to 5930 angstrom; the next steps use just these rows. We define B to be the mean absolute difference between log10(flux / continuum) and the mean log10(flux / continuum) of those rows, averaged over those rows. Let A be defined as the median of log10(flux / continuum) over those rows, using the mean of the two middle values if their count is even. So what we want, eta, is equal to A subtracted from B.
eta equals 0.029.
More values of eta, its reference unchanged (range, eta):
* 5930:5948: 0.016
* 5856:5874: 0.005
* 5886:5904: 0.087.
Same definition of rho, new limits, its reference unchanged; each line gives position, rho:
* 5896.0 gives 0.93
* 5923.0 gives 1.10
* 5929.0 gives 1.05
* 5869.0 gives 1.08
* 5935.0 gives 1.06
